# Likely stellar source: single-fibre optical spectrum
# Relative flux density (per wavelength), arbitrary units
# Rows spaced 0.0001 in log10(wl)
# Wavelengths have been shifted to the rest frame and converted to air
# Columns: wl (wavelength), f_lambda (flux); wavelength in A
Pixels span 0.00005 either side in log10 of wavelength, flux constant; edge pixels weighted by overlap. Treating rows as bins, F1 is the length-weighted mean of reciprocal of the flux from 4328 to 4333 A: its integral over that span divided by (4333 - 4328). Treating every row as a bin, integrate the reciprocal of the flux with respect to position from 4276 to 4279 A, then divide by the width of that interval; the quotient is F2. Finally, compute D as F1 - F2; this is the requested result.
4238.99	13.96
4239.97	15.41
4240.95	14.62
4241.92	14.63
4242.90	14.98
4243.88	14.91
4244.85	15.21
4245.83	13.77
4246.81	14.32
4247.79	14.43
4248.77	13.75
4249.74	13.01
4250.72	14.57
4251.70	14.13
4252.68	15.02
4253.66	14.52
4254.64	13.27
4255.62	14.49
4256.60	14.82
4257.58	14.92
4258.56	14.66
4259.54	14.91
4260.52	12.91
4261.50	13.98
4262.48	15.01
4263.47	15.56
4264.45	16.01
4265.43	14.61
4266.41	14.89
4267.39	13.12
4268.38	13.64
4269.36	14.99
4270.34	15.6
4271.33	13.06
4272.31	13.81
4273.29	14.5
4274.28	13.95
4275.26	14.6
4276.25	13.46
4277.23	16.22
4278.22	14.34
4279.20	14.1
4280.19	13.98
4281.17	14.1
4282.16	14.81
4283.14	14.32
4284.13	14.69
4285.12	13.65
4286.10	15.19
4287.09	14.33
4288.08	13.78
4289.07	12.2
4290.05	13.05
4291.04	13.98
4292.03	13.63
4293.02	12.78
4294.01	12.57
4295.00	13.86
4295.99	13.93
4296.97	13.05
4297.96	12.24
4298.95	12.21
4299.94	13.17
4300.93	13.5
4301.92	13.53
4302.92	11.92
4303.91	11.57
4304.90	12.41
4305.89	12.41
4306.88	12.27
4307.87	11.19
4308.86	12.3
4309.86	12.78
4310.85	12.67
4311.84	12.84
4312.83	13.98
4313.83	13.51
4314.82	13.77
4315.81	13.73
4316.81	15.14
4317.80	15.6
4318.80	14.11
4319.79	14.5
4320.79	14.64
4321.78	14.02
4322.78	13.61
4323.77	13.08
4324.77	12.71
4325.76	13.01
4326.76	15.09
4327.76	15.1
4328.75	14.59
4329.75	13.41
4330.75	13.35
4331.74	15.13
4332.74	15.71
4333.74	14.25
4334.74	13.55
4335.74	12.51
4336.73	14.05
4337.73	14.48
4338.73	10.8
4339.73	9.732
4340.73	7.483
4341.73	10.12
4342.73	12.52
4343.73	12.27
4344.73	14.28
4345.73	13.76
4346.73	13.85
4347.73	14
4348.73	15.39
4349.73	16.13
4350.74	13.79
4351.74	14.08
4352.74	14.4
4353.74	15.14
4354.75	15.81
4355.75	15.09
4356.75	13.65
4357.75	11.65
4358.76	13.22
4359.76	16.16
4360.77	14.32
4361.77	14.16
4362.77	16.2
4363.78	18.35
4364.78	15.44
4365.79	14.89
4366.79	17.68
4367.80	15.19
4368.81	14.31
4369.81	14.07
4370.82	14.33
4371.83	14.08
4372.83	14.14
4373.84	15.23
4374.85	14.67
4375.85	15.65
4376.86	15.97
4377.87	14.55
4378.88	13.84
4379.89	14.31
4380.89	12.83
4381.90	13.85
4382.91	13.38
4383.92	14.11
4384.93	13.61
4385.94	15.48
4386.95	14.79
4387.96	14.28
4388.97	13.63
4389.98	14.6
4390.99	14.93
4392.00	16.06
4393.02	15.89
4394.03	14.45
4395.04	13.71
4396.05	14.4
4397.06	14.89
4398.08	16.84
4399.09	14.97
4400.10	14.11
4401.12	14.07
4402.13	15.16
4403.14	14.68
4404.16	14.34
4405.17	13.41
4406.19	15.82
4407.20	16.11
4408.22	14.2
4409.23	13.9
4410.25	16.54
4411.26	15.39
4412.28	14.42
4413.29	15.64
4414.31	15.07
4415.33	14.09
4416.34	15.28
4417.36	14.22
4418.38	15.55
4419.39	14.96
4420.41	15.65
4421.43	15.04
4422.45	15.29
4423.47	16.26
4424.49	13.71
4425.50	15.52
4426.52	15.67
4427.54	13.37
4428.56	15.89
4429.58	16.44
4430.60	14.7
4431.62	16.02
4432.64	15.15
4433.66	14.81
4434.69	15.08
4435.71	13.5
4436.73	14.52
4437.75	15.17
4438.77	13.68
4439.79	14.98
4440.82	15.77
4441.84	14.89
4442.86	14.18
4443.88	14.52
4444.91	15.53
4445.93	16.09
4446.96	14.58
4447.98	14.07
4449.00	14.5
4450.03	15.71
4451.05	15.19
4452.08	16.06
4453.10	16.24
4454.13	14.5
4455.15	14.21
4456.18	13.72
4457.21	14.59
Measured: 0.001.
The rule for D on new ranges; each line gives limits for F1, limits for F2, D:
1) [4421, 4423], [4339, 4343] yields -0.039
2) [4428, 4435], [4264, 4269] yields -0.005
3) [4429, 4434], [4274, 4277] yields -0.006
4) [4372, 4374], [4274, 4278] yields 0.000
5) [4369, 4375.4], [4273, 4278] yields 0.001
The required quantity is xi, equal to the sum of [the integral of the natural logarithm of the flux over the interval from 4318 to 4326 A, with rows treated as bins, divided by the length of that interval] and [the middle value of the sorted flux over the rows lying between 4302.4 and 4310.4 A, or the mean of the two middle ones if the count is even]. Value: 14.9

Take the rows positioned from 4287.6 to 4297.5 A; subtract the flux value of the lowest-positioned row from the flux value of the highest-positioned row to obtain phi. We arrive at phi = -0.7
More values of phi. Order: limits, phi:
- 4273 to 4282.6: 0.3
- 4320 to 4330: -1.2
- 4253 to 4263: 0.5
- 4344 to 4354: 0.9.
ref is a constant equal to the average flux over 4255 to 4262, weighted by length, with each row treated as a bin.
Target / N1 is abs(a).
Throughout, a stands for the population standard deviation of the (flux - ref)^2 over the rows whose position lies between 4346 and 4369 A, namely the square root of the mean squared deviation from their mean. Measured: 3.9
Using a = 3.9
